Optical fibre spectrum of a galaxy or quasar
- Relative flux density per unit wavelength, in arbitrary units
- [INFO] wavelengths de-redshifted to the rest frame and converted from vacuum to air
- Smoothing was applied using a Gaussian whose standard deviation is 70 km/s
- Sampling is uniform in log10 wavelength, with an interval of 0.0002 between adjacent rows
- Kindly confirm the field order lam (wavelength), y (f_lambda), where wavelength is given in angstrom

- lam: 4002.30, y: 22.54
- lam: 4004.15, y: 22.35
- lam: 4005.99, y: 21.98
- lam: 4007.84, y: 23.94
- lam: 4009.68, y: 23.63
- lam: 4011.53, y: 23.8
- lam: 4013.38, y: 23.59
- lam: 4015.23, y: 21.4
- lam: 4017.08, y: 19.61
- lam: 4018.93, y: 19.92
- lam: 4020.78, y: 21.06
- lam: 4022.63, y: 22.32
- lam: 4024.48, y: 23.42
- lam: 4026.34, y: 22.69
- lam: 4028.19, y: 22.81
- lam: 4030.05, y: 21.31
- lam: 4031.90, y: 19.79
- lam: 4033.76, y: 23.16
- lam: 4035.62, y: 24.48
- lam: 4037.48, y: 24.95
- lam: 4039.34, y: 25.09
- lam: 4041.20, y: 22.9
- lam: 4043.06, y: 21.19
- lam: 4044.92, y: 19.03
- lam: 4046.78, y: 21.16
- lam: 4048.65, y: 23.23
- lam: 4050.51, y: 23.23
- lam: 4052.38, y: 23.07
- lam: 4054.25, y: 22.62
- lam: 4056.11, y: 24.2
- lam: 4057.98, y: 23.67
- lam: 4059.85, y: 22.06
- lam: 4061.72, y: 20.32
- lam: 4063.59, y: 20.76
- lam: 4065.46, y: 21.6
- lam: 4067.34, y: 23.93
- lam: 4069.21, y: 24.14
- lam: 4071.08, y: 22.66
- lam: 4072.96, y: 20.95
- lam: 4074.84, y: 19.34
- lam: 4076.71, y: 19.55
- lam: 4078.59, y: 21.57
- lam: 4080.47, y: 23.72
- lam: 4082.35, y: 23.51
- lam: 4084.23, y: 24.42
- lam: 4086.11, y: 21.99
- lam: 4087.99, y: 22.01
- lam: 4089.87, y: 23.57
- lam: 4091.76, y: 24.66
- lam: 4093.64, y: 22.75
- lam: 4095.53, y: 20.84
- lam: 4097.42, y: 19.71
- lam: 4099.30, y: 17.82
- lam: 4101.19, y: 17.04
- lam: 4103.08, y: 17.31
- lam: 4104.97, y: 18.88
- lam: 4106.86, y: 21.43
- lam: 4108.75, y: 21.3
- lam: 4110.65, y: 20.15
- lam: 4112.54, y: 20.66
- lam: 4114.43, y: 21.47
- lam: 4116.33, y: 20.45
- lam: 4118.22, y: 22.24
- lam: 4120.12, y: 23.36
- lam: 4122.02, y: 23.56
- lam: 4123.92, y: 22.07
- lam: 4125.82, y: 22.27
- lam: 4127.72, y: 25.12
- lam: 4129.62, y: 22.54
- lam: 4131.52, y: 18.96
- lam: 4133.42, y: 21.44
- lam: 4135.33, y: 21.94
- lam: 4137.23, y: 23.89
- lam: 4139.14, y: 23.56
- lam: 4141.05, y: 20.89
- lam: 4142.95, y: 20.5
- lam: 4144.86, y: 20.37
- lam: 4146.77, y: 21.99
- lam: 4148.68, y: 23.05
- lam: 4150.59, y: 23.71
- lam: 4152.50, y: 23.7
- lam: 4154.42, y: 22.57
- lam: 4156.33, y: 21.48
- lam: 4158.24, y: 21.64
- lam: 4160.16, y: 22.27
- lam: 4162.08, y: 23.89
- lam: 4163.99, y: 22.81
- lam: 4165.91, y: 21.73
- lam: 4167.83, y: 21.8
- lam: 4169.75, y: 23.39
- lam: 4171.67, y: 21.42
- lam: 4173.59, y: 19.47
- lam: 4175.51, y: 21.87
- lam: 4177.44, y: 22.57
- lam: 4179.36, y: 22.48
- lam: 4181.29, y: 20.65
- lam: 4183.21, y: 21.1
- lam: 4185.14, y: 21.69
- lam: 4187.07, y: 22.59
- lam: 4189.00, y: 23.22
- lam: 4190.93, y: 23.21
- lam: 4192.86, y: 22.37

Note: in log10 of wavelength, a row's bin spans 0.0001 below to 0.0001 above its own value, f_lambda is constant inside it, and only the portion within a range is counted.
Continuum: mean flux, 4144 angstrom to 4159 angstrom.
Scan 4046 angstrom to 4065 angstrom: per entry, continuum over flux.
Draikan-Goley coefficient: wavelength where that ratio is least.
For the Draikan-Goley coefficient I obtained 4056.11 angstrom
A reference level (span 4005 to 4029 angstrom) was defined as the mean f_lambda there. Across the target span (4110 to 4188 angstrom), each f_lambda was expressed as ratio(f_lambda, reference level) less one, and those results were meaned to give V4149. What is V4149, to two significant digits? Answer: -0.013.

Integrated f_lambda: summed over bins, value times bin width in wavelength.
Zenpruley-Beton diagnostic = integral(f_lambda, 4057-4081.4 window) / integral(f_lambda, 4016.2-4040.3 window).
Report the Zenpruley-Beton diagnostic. 0.99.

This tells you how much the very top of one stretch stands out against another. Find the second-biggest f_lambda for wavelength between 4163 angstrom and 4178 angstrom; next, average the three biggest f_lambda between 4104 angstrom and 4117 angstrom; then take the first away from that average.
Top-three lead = -1.4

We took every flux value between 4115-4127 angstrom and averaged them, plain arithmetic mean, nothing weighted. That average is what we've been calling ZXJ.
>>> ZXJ 22.3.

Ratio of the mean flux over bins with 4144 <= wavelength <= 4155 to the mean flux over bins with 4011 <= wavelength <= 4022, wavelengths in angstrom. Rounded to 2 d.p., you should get 1.05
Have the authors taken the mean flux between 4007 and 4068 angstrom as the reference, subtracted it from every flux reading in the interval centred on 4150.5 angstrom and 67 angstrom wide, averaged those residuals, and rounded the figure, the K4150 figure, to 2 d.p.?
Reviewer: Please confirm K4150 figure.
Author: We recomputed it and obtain -0.24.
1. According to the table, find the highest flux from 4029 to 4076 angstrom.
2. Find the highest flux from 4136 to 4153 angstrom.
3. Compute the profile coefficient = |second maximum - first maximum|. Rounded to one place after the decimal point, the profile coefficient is 1.2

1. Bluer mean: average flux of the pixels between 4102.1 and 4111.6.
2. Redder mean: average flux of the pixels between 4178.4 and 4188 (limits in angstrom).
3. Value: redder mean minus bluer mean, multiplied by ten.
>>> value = 19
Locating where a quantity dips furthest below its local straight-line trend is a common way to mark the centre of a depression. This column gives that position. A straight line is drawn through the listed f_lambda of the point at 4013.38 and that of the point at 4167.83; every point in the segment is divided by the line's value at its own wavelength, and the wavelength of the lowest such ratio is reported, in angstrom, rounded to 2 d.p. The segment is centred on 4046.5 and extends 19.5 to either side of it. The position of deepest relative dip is 4044.92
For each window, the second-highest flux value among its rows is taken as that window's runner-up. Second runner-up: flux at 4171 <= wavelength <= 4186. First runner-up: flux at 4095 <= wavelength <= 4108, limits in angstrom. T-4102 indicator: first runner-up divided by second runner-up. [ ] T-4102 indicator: 0.93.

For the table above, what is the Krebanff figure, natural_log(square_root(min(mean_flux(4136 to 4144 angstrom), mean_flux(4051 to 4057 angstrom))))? 1.550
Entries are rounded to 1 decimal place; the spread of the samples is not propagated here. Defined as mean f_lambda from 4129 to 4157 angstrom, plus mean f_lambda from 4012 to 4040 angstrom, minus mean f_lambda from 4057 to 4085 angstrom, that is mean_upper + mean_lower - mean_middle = 22.3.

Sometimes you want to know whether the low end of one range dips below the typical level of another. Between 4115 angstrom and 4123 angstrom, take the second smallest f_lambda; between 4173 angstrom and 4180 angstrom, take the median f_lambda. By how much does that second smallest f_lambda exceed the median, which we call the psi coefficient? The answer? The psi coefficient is 0.1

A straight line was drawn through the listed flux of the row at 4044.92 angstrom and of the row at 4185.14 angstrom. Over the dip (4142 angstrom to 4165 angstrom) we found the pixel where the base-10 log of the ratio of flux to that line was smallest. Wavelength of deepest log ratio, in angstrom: 4144.86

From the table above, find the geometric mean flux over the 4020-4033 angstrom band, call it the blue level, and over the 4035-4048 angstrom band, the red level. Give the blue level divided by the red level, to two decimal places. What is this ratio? 0.97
